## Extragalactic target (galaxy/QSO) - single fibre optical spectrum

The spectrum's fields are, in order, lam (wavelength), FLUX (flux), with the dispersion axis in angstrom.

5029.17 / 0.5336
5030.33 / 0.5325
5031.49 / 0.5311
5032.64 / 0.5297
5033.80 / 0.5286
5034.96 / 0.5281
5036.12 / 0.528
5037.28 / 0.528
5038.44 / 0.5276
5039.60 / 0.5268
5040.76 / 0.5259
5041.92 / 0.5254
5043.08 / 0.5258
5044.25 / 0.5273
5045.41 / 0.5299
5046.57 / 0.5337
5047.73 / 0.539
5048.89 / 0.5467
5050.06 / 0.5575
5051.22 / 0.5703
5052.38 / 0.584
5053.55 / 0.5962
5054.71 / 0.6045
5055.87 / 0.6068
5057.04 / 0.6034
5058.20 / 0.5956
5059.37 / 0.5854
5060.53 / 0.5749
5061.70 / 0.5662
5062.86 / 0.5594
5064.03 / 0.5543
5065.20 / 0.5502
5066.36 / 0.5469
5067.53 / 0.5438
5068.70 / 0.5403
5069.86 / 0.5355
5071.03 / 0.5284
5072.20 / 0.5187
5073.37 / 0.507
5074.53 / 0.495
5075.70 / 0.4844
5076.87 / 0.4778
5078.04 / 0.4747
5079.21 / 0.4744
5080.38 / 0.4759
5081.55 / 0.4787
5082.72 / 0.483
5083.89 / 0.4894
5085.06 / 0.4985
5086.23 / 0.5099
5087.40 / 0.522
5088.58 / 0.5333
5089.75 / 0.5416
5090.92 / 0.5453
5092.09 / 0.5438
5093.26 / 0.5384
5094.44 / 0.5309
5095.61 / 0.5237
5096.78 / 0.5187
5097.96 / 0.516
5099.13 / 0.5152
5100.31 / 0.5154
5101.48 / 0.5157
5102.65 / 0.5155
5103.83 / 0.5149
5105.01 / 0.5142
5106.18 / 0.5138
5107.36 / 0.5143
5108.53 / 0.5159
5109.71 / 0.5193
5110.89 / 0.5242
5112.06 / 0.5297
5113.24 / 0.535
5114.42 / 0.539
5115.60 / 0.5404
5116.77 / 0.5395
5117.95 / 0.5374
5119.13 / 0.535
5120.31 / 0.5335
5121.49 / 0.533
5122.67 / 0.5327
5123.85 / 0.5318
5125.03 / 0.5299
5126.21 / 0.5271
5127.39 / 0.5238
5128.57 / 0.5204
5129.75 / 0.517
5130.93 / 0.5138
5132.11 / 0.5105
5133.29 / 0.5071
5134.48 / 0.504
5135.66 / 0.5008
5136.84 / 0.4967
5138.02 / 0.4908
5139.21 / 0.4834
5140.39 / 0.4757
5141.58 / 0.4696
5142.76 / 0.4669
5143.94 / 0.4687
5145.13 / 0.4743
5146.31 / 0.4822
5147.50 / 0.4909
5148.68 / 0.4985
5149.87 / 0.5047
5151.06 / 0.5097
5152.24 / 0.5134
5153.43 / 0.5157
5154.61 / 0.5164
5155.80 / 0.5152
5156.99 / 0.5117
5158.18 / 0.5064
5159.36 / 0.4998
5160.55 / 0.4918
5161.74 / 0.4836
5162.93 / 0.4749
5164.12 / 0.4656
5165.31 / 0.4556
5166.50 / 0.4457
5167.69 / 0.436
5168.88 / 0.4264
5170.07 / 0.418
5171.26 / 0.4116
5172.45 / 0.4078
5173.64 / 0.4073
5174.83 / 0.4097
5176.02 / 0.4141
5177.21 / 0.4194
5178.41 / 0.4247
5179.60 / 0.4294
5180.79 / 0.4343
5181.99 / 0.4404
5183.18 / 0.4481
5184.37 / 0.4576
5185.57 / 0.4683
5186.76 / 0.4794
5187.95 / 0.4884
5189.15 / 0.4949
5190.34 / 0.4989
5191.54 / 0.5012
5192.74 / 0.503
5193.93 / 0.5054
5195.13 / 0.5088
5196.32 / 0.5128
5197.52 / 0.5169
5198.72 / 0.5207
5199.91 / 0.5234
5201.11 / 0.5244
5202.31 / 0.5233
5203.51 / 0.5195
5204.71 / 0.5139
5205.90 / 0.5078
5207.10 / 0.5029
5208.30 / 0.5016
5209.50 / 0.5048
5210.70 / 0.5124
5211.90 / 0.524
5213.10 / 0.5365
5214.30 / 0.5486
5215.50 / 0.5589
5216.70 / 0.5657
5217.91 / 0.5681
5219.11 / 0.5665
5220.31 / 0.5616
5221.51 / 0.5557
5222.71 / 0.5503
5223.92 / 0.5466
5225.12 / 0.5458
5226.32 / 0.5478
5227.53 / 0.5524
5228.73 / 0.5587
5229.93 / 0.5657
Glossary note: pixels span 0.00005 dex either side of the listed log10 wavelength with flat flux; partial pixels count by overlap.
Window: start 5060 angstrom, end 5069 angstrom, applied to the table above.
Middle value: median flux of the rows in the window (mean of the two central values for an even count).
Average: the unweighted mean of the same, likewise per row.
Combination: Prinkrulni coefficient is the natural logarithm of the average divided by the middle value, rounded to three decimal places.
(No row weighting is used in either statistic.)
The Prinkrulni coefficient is 0.004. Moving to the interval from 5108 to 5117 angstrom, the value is -0.004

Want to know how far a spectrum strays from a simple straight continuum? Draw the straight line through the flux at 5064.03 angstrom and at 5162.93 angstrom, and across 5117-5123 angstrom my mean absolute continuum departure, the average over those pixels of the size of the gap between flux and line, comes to 0.025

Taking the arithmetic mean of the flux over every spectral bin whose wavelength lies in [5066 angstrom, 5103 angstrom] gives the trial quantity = 0.51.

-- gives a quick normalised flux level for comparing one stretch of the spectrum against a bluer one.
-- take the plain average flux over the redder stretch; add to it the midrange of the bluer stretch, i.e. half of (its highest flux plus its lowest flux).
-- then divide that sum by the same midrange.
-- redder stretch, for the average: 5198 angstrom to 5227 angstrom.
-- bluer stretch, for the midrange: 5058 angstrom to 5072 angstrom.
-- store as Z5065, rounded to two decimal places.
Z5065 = 1.95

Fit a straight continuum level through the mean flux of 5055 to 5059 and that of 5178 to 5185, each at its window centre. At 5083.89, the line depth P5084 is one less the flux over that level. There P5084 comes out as 0.14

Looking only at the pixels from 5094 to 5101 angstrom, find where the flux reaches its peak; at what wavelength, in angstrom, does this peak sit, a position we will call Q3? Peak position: 5094.44 angstrom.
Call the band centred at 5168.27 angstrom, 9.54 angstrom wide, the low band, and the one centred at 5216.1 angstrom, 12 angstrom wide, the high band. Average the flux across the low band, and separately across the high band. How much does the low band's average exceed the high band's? -0.12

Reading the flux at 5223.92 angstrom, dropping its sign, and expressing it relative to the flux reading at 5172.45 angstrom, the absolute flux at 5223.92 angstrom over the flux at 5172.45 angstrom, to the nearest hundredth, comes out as 1.34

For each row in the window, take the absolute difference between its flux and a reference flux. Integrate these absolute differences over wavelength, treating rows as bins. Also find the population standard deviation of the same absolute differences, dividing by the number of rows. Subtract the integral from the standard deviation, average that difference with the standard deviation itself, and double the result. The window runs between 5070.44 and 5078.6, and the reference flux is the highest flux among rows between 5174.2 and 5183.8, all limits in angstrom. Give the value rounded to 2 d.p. -0.37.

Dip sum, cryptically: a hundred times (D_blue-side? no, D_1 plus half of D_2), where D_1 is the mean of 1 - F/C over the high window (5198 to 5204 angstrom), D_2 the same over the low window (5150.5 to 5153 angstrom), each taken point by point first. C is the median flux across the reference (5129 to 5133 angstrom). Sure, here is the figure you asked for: -1.4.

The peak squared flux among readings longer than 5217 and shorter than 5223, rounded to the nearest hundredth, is 0.32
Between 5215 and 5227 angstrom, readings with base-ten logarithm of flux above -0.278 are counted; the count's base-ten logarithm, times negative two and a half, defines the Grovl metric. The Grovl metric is -2.5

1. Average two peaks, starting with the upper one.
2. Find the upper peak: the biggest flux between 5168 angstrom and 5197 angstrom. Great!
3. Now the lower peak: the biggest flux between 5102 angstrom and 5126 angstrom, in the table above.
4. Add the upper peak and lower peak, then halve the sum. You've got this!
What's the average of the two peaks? 0.527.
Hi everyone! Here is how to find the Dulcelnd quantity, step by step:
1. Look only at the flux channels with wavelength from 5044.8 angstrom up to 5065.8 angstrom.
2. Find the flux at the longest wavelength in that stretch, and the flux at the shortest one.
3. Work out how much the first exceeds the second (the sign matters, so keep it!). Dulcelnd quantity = 0.020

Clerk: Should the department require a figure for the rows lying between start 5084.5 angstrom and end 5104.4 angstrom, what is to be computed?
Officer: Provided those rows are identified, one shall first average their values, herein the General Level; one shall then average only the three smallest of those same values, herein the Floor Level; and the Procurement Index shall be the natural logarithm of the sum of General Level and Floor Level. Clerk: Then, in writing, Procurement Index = 0.03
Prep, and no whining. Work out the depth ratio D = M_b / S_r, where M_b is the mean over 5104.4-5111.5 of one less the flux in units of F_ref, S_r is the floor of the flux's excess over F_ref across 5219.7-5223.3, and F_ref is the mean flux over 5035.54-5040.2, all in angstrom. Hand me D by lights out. 1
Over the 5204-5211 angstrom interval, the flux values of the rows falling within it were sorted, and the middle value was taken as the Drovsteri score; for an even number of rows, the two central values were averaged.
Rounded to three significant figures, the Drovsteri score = 0.506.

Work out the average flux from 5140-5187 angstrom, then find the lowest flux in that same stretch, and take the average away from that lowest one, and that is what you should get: -0.057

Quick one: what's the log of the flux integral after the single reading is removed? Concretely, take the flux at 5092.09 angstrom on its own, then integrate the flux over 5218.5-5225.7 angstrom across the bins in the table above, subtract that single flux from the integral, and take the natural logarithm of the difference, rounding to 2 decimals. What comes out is 1.24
